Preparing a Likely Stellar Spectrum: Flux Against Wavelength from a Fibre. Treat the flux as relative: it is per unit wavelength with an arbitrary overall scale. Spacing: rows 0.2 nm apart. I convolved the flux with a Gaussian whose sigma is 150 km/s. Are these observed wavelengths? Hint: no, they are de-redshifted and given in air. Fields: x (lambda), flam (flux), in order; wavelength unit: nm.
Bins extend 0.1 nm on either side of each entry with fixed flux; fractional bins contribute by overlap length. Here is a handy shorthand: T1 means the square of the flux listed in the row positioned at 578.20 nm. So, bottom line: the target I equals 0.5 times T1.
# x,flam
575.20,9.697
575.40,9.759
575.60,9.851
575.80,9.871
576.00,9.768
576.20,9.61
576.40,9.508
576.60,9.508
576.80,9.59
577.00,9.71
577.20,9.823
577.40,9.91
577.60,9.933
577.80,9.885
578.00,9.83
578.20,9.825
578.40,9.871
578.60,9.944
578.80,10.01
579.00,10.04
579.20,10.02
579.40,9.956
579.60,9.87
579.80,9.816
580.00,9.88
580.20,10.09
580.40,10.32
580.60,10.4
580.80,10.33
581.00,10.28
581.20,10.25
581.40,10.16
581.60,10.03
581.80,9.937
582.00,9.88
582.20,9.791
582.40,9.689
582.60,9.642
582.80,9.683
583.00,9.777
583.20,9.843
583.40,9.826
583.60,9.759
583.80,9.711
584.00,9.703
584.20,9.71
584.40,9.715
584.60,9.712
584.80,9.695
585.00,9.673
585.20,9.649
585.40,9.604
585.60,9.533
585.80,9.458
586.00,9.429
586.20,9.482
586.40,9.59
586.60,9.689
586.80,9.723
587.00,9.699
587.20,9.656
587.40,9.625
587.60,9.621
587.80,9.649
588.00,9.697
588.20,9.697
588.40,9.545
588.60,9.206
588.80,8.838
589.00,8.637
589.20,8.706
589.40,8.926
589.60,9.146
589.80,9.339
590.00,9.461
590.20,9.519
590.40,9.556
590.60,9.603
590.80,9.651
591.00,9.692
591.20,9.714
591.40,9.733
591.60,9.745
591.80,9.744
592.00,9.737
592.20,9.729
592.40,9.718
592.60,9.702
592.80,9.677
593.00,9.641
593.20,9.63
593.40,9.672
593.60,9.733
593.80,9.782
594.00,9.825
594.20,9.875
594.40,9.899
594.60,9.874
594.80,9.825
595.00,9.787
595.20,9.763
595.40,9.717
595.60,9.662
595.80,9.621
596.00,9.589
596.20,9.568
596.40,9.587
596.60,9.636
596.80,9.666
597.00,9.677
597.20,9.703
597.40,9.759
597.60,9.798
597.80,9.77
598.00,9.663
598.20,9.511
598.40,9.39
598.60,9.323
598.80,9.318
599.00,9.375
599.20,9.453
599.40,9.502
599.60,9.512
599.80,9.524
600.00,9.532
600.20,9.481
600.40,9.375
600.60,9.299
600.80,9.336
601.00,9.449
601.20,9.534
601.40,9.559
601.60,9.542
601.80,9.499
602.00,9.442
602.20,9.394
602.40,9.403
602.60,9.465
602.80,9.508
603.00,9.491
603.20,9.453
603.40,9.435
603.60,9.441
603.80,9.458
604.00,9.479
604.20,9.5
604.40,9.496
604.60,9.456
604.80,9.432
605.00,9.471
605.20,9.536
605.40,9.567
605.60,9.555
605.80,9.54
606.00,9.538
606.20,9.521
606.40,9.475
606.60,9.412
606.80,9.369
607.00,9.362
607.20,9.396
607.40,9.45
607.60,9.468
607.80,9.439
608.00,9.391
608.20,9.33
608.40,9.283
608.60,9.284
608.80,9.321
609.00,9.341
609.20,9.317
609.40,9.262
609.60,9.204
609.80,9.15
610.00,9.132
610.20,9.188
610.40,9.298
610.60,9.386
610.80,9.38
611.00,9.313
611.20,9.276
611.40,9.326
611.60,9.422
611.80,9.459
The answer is 48.3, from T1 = 96.5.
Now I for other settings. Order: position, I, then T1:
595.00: 47.9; 95.8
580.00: 48.8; 97.6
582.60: 46.5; 93.0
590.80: 46.6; 93.1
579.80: 48.2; 96.4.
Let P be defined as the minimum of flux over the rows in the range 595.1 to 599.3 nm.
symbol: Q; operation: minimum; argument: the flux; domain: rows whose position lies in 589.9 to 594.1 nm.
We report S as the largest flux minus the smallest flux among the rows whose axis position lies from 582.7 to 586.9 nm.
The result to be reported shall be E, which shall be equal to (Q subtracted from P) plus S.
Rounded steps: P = 9.318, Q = 9.461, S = 0.4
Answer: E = 0.3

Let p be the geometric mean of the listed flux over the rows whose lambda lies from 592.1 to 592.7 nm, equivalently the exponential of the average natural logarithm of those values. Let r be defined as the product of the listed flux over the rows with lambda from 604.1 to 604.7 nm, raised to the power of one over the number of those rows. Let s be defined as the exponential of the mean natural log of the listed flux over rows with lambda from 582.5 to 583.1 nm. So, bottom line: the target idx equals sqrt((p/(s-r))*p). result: 21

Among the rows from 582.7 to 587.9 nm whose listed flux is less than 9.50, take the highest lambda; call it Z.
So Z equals 586.20 nm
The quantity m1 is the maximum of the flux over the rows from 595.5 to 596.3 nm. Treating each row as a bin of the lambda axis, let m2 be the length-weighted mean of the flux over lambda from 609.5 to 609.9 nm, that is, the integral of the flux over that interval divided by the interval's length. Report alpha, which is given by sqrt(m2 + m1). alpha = 4.34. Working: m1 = 9.662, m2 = 9.18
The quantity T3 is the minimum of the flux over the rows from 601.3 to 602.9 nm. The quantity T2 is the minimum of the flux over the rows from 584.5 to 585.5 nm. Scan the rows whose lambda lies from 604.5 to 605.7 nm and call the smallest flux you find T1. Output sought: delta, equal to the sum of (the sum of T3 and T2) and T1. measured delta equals 28.4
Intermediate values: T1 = 9.432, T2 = 9.604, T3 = 9.394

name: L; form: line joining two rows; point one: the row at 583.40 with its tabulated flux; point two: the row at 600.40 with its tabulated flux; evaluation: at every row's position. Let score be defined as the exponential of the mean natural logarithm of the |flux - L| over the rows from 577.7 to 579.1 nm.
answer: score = 0.07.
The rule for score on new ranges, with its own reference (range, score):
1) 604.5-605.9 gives 0.25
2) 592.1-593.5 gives 0.10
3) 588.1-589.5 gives 0.26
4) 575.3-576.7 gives 0.30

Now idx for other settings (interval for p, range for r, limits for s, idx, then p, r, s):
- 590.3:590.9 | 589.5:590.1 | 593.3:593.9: 15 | 9.6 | 9.31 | 9.7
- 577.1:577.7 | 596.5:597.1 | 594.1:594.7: 21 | 9.9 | 9.66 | 9.9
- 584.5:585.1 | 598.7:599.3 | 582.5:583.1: 17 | 9.7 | 9.38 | 9.7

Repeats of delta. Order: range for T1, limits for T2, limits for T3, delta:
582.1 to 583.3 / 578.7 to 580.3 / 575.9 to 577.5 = 29.0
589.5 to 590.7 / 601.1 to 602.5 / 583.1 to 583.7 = 28.3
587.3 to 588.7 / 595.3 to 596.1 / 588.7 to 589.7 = 27.4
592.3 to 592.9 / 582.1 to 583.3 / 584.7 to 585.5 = 28.9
